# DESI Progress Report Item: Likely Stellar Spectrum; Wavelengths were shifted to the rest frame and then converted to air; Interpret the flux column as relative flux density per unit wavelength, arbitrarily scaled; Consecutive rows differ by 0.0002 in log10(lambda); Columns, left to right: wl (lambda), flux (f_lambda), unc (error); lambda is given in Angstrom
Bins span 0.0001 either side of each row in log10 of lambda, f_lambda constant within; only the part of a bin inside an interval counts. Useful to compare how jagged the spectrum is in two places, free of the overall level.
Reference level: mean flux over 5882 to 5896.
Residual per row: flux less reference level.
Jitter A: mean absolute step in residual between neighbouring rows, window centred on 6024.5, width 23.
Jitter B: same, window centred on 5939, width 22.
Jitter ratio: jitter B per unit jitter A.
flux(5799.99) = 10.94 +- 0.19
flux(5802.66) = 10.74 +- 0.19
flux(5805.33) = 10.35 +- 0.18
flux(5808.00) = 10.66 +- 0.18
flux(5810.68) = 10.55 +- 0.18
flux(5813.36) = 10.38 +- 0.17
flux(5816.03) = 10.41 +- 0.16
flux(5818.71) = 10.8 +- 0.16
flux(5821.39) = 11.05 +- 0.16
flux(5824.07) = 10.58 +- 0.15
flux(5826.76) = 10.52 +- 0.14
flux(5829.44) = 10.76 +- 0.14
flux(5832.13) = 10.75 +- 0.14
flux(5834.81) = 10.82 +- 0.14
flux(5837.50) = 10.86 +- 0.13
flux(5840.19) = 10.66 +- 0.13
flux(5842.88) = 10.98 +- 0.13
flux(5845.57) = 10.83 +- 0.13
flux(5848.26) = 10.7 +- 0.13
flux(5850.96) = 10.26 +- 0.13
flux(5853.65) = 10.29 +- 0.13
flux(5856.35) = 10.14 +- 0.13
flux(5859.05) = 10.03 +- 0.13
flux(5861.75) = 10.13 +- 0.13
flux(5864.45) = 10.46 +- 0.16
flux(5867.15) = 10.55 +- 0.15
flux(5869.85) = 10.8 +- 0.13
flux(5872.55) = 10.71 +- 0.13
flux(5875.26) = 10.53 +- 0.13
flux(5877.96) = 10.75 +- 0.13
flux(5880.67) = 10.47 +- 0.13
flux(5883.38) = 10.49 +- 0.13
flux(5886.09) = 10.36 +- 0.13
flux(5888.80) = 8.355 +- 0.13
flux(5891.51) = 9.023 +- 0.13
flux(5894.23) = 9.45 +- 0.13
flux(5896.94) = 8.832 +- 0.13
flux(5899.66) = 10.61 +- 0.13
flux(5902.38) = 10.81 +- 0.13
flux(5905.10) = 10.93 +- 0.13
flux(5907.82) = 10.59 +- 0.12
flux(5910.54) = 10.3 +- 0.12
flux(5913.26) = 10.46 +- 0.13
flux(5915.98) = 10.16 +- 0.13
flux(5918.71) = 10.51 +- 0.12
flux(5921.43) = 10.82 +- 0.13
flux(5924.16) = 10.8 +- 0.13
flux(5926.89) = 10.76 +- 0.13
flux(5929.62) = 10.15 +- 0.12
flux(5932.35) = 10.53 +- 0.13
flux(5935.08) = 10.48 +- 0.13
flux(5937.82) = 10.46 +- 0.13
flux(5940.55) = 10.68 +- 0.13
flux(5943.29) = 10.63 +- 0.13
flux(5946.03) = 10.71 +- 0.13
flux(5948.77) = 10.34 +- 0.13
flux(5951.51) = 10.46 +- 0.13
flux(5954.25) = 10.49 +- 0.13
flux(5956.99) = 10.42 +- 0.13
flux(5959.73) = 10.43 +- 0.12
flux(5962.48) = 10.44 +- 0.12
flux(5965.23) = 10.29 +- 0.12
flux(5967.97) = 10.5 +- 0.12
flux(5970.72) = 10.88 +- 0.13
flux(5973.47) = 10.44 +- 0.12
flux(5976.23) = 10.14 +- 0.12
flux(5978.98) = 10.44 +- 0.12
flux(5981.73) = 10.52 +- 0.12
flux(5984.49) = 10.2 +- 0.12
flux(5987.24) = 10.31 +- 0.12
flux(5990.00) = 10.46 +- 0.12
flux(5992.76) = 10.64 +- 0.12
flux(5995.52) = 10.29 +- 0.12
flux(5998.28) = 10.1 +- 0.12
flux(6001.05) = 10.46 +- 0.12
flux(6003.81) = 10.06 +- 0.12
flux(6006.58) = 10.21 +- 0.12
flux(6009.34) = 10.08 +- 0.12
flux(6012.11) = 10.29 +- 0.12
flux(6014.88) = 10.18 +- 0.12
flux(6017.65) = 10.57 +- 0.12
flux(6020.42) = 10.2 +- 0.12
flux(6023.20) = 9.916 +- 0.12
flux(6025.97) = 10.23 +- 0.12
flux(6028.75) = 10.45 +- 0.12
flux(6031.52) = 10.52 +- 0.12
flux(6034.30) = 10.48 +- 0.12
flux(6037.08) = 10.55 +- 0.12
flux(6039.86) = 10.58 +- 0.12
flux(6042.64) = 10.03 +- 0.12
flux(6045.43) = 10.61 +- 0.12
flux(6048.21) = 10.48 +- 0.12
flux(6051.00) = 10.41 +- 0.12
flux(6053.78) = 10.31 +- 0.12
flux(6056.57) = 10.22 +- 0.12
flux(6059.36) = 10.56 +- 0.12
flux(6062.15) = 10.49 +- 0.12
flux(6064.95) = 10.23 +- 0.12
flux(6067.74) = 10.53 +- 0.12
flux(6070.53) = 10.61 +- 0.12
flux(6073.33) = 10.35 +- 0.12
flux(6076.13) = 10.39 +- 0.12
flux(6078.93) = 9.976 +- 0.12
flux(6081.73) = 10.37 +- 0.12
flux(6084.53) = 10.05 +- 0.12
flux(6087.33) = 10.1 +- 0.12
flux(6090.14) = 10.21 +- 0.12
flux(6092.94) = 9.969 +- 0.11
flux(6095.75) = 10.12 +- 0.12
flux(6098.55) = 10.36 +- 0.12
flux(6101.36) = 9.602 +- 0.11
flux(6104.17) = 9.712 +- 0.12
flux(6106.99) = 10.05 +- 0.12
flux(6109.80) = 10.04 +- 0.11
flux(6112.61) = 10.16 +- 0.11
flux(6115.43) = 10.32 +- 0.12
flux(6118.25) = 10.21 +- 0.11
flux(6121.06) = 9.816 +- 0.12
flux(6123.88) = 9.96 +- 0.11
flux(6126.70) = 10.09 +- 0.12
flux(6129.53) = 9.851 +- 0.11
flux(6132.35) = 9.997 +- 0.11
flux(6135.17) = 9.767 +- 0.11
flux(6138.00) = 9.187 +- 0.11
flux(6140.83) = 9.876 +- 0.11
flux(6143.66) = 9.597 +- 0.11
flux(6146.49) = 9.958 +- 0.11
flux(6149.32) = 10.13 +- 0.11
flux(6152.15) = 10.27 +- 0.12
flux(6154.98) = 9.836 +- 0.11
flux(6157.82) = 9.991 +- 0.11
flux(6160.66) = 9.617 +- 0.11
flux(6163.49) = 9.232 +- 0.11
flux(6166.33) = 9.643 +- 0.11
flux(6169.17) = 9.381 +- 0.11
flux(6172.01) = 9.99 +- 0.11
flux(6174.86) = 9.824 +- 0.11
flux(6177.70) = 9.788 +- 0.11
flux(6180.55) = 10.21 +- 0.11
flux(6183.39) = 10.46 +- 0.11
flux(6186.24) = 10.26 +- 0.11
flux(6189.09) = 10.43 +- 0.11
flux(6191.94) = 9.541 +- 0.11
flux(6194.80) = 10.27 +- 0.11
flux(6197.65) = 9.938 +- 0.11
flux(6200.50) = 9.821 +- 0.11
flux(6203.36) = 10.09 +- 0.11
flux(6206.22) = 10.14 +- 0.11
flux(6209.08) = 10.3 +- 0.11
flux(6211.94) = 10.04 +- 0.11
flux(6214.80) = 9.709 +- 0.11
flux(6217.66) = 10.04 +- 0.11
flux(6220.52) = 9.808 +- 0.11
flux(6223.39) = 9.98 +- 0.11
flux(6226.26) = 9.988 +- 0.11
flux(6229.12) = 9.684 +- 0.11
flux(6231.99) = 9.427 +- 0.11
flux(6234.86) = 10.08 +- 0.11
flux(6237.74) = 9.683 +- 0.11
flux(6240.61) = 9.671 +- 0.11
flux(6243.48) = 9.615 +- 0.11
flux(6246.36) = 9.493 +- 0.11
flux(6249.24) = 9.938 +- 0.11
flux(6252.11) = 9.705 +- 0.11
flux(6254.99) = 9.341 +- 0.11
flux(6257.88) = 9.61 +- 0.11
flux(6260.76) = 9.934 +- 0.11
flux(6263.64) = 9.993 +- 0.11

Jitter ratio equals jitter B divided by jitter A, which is 0.69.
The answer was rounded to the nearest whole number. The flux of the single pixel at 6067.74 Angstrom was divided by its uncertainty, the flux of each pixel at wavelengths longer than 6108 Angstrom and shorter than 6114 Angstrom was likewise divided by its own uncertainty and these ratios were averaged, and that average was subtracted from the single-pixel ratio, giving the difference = -4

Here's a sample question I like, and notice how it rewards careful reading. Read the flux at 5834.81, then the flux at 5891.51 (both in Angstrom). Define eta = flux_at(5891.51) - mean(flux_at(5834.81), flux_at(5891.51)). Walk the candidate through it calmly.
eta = -0.9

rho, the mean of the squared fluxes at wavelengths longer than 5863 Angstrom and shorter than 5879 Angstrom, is 113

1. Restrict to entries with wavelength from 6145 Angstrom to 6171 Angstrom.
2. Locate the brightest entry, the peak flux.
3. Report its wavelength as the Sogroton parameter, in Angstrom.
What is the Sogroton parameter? 6152.15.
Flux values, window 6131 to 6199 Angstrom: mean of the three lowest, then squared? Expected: 86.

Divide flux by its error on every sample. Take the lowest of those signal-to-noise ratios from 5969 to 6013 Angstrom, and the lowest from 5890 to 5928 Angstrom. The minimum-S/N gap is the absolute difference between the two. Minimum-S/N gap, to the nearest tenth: 15.8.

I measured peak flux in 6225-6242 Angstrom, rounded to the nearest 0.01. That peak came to 10.08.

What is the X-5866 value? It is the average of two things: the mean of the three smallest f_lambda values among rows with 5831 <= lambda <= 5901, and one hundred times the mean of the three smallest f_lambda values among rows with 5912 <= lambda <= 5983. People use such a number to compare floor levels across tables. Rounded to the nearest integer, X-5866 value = 512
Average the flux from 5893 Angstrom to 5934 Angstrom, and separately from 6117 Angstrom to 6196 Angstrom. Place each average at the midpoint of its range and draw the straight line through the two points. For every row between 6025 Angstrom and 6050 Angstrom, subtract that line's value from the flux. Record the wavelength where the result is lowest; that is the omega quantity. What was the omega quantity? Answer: 6042.64 Angstrom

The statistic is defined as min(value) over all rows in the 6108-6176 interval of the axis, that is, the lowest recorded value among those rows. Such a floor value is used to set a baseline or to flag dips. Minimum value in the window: 9.187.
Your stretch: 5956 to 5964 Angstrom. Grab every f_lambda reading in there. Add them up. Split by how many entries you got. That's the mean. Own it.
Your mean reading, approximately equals 10.4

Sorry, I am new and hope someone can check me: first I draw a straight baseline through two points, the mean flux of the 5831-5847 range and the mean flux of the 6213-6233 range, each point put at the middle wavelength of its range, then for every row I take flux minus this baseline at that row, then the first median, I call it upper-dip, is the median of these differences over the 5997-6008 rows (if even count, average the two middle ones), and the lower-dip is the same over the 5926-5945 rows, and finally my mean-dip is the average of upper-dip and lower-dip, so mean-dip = -0.14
